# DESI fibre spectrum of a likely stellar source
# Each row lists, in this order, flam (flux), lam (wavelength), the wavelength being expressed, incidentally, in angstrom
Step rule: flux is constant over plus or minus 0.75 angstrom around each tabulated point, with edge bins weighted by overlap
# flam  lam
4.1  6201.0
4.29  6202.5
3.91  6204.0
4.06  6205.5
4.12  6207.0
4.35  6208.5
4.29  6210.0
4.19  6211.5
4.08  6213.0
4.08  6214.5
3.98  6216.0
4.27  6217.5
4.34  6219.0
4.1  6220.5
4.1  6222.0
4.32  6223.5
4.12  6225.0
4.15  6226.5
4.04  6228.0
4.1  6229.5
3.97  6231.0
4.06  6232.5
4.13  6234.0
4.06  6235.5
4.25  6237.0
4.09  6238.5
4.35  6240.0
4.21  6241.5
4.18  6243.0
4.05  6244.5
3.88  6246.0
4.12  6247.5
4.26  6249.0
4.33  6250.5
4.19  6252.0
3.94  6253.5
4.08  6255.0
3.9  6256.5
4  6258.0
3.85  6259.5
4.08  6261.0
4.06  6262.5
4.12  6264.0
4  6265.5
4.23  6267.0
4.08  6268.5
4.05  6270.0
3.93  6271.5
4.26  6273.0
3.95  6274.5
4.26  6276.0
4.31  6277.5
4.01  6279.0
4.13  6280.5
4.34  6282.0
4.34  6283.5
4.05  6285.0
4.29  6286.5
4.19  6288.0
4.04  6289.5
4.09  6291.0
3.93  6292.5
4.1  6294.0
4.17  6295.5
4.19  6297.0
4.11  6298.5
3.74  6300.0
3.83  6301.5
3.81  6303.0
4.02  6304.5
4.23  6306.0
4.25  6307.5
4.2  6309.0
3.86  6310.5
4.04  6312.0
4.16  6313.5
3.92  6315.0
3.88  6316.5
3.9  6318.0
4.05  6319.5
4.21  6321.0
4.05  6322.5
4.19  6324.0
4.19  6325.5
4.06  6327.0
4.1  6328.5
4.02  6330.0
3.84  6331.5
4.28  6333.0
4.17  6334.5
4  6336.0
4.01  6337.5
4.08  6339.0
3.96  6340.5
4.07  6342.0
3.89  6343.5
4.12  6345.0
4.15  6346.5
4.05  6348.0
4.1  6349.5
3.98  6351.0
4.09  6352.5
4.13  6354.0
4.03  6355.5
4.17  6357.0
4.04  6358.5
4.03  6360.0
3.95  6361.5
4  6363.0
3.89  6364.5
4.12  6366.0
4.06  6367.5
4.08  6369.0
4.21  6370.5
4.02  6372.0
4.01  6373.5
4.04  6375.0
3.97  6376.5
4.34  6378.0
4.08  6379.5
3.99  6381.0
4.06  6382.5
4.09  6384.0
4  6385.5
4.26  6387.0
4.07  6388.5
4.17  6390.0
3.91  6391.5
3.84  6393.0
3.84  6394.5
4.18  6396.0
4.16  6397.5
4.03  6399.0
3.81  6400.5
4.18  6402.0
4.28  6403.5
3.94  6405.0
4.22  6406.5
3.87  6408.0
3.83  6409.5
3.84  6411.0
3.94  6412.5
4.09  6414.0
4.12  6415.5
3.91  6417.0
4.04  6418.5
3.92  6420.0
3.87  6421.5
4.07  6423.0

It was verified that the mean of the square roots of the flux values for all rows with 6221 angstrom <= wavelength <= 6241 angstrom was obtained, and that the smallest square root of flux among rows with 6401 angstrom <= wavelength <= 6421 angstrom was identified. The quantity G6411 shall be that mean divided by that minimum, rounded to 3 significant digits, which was 1.04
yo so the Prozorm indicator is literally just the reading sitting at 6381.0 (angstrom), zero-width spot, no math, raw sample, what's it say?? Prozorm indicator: 3.99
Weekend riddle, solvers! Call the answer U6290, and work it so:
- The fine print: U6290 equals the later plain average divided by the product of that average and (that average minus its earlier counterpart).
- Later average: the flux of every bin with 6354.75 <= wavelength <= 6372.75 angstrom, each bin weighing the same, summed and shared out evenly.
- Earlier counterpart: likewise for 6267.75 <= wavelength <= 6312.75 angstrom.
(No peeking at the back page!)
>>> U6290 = -23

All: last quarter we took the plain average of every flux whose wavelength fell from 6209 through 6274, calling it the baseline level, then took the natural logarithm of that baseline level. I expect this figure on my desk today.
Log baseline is 1.41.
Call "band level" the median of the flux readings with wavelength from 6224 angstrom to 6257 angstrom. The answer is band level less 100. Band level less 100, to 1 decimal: -95.9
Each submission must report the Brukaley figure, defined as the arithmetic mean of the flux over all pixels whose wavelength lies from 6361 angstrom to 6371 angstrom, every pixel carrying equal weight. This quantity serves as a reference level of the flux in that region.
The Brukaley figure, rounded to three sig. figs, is 4.04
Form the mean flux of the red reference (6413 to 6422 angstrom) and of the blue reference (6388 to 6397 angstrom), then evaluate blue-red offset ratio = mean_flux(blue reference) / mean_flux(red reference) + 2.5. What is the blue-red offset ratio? 3.503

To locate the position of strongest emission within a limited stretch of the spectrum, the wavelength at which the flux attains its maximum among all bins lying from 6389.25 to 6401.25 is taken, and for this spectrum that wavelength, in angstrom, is 6396.0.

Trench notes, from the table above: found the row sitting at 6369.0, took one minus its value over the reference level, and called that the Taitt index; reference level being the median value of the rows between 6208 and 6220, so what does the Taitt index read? 0.035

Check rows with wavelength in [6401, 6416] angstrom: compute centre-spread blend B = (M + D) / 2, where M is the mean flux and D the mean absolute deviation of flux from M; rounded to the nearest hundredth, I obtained 2.09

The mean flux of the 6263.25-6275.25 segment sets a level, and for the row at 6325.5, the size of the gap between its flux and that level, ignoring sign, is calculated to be 0.11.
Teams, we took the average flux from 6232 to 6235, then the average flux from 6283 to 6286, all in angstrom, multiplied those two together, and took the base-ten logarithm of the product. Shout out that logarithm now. 1.23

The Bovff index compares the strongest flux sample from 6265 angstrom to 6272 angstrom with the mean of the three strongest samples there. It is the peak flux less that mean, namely 0.110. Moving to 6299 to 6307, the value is 0.203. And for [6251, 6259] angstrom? 0.100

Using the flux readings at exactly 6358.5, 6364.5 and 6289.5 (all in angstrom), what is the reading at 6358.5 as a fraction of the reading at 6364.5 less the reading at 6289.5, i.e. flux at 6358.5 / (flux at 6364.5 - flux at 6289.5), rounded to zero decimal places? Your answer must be -27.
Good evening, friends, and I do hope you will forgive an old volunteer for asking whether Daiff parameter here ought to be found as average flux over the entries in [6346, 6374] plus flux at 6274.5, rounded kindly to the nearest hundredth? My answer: 8.01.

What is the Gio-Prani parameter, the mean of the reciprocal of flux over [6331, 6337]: 0.246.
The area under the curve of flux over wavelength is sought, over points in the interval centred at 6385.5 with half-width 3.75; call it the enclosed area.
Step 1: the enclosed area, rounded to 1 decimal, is 30.7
